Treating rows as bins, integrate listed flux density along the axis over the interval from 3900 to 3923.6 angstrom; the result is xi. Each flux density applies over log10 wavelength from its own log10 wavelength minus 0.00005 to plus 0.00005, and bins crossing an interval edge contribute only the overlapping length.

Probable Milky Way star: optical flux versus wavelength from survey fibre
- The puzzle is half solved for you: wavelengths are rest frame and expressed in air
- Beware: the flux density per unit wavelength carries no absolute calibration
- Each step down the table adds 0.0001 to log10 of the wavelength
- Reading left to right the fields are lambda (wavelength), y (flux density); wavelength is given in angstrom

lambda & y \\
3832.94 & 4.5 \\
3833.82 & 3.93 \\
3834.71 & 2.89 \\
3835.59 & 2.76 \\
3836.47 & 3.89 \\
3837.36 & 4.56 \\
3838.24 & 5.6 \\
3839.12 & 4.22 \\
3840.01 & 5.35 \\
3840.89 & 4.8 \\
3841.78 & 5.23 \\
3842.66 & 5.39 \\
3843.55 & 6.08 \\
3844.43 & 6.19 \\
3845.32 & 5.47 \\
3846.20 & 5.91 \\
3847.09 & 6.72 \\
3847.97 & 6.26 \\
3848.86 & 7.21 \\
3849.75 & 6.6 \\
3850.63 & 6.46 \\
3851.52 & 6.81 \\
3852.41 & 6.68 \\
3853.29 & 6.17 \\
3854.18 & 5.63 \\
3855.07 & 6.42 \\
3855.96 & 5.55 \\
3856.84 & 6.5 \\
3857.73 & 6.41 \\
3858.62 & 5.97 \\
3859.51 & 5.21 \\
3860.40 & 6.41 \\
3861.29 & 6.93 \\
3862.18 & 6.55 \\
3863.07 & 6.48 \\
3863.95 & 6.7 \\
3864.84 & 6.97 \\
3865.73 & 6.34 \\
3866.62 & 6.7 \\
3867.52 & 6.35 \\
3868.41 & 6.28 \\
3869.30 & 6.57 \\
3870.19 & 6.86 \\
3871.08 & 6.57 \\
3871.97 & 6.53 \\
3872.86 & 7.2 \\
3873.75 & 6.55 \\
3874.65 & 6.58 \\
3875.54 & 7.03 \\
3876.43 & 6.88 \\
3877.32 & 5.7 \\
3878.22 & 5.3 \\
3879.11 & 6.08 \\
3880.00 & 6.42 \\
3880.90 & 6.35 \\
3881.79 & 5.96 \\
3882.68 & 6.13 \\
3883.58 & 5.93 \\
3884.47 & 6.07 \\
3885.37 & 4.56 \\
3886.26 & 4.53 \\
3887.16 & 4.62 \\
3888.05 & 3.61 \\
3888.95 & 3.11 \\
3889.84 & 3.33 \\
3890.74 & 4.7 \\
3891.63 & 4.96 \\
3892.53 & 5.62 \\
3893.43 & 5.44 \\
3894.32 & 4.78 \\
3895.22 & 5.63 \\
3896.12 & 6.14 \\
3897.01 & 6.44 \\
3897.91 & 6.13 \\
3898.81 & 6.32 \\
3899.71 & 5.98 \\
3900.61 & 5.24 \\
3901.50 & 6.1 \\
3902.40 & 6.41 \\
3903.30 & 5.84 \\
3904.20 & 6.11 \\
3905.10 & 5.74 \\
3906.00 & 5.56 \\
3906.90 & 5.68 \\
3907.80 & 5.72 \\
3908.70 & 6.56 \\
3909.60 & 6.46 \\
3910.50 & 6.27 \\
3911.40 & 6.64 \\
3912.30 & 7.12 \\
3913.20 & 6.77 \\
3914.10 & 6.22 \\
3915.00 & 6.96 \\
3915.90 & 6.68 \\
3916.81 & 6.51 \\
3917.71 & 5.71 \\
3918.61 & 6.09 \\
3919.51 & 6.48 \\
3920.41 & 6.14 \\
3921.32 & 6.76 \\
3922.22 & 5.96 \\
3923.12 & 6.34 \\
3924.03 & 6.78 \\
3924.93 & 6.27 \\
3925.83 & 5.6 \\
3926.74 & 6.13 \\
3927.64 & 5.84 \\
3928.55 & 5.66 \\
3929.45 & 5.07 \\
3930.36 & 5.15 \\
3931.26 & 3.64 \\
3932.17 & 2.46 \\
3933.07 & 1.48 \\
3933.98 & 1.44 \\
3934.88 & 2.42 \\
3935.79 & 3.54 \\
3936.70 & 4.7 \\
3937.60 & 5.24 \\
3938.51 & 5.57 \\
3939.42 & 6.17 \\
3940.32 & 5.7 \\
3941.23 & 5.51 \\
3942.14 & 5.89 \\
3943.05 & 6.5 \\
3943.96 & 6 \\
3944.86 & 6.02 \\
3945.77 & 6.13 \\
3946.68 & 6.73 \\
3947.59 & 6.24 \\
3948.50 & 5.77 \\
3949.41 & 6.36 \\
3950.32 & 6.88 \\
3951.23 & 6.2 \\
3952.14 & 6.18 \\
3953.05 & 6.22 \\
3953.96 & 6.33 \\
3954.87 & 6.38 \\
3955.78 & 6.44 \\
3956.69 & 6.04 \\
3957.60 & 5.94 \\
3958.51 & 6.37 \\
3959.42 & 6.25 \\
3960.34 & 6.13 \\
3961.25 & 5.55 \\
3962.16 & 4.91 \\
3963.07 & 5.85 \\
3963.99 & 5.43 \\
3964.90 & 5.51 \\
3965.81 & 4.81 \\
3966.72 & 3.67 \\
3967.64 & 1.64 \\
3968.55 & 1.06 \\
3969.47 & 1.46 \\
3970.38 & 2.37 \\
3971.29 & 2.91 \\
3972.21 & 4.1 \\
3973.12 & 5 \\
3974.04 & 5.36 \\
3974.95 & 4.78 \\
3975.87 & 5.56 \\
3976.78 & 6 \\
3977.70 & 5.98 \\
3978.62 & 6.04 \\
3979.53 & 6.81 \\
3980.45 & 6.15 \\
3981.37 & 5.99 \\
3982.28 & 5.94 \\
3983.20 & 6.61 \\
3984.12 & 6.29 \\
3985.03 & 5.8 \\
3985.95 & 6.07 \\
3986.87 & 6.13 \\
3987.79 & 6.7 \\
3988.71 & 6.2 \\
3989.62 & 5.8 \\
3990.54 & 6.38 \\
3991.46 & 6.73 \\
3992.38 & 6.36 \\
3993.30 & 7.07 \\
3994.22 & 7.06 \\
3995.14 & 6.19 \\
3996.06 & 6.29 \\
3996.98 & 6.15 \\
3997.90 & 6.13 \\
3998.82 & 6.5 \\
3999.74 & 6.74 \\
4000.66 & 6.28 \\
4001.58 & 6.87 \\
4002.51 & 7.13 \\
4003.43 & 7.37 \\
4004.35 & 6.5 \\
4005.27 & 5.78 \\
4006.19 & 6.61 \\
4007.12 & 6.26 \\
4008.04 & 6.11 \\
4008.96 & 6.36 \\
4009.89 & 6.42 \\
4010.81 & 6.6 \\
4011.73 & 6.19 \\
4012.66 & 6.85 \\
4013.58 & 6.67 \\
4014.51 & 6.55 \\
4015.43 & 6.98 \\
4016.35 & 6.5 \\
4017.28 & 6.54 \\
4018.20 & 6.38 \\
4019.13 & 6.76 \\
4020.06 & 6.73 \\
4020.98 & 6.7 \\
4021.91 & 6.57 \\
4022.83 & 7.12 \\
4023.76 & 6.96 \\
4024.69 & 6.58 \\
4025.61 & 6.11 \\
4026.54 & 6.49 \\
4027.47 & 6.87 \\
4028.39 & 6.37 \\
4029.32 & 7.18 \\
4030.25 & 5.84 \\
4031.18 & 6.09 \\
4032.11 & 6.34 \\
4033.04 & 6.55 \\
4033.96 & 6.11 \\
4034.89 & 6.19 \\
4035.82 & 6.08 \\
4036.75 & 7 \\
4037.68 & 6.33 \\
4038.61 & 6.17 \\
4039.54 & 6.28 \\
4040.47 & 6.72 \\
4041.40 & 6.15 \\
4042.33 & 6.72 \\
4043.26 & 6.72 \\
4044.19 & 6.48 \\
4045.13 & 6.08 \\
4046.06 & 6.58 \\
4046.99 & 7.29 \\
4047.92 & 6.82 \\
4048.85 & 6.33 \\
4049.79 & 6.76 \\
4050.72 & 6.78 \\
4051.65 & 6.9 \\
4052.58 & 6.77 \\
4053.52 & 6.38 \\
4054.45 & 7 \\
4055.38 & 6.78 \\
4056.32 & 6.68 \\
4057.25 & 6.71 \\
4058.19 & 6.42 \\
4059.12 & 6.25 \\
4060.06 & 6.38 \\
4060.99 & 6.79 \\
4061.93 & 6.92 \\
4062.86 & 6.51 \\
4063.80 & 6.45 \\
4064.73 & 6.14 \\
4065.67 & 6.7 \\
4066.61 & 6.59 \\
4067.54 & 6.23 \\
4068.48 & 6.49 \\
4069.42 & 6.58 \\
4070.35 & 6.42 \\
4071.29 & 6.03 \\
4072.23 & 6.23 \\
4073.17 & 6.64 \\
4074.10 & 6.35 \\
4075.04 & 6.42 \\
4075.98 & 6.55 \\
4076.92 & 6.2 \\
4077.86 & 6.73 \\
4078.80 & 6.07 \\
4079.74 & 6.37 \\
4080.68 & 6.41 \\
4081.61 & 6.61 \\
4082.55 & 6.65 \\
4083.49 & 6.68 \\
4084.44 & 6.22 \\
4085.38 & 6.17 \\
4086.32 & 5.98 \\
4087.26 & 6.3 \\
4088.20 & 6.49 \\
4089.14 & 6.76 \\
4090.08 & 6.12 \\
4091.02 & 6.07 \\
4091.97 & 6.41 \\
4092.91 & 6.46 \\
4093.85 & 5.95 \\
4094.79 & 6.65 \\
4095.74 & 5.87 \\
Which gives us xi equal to 147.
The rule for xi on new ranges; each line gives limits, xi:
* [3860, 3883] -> 149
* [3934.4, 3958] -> 137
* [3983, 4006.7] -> 153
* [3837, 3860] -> 136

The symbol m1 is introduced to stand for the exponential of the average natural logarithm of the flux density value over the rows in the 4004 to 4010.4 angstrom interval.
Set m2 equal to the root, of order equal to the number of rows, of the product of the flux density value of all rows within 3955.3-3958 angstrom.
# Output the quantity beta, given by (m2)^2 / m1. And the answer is 6.0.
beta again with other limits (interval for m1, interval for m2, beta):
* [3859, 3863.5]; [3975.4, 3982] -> 5.9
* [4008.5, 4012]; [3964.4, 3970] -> 1.0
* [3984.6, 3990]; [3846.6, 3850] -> 7.3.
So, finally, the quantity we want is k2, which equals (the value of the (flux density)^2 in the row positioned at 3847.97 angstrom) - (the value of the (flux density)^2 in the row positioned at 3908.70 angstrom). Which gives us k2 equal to -4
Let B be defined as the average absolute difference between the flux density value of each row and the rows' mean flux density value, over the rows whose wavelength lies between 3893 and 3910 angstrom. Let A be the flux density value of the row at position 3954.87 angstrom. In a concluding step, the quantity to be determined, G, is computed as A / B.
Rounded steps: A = 6.38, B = 0.37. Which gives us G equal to 17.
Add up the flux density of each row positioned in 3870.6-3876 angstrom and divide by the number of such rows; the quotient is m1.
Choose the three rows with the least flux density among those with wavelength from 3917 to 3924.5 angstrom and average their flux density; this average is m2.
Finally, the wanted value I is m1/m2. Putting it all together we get 1.14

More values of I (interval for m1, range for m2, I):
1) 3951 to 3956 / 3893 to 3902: 1.22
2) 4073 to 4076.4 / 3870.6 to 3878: 1.04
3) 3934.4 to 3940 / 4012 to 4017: 0.70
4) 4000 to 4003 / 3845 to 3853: 1.15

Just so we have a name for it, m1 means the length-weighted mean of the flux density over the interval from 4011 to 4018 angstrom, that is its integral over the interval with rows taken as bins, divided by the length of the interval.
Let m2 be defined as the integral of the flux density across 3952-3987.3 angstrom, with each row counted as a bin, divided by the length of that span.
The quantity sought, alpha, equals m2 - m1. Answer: -1.3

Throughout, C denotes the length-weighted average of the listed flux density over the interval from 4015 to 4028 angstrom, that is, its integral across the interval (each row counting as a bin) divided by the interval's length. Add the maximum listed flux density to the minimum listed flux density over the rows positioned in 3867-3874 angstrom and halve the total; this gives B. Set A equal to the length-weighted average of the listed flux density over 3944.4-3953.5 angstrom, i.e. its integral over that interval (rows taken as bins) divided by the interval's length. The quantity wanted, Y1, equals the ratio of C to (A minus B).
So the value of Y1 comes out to -14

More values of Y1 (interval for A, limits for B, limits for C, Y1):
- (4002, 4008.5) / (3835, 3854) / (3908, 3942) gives 4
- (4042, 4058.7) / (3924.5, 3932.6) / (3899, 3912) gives 3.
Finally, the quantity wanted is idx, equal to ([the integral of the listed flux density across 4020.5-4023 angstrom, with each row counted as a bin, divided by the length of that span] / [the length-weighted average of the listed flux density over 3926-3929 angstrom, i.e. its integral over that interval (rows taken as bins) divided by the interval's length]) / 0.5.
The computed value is 2.3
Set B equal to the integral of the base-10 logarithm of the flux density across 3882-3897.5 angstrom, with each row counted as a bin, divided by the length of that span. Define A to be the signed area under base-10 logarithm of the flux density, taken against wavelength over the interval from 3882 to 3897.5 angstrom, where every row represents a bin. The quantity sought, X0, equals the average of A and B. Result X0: 5.7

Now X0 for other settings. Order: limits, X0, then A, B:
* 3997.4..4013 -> 6.7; 12.7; 0.813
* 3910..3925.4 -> 6.6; 12.5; 0.809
